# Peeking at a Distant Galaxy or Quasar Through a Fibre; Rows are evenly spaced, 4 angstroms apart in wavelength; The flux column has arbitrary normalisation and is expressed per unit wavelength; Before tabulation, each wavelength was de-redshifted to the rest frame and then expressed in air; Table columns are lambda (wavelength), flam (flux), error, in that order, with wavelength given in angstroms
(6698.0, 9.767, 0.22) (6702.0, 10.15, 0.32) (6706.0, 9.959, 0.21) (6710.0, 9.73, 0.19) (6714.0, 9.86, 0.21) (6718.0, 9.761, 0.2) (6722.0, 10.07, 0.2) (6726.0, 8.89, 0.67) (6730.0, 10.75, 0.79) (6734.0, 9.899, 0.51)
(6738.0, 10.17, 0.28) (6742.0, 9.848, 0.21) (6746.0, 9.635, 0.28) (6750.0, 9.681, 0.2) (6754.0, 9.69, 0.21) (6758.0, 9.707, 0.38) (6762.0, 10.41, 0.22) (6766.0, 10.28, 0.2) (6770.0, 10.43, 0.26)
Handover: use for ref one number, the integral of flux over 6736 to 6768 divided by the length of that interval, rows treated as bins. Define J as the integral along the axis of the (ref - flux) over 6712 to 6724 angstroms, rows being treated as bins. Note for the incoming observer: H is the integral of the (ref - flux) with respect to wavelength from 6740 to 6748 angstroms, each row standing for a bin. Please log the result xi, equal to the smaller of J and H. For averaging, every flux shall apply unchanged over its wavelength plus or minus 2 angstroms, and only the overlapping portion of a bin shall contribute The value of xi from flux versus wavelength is 0.4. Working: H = 1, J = 0.4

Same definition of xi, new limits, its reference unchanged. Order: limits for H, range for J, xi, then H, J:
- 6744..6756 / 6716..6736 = 1.1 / 3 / 1.1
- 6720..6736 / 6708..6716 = 0.4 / 0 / 1.1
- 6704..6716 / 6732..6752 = 0.9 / 1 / 1.6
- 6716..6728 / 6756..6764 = -1.0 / 4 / -1.0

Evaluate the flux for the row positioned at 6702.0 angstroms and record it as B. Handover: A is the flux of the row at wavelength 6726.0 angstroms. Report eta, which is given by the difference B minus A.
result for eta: 1.26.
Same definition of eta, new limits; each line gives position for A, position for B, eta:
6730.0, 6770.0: -0.32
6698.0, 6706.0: 0.19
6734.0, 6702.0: 0.25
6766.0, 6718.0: -0.52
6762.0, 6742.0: -0.56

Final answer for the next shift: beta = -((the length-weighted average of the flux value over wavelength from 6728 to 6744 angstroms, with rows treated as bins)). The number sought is -10.2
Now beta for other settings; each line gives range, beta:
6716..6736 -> -9.9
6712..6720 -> -9.8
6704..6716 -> -9.8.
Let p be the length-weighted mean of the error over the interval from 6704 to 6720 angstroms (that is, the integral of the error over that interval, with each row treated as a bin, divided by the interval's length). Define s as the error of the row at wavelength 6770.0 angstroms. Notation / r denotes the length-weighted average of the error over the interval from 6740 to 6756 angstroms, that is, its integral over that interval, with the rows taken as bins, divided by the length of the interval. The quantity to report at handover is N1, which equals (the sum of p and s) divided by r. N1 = 2.06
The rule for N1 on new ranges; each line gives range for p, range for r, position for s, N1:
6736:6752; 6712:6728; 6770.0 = 1.57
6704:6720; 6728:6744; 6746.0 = 1.08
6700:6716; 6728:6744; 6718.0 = 0.97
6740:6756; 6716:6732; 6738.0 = 1.09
